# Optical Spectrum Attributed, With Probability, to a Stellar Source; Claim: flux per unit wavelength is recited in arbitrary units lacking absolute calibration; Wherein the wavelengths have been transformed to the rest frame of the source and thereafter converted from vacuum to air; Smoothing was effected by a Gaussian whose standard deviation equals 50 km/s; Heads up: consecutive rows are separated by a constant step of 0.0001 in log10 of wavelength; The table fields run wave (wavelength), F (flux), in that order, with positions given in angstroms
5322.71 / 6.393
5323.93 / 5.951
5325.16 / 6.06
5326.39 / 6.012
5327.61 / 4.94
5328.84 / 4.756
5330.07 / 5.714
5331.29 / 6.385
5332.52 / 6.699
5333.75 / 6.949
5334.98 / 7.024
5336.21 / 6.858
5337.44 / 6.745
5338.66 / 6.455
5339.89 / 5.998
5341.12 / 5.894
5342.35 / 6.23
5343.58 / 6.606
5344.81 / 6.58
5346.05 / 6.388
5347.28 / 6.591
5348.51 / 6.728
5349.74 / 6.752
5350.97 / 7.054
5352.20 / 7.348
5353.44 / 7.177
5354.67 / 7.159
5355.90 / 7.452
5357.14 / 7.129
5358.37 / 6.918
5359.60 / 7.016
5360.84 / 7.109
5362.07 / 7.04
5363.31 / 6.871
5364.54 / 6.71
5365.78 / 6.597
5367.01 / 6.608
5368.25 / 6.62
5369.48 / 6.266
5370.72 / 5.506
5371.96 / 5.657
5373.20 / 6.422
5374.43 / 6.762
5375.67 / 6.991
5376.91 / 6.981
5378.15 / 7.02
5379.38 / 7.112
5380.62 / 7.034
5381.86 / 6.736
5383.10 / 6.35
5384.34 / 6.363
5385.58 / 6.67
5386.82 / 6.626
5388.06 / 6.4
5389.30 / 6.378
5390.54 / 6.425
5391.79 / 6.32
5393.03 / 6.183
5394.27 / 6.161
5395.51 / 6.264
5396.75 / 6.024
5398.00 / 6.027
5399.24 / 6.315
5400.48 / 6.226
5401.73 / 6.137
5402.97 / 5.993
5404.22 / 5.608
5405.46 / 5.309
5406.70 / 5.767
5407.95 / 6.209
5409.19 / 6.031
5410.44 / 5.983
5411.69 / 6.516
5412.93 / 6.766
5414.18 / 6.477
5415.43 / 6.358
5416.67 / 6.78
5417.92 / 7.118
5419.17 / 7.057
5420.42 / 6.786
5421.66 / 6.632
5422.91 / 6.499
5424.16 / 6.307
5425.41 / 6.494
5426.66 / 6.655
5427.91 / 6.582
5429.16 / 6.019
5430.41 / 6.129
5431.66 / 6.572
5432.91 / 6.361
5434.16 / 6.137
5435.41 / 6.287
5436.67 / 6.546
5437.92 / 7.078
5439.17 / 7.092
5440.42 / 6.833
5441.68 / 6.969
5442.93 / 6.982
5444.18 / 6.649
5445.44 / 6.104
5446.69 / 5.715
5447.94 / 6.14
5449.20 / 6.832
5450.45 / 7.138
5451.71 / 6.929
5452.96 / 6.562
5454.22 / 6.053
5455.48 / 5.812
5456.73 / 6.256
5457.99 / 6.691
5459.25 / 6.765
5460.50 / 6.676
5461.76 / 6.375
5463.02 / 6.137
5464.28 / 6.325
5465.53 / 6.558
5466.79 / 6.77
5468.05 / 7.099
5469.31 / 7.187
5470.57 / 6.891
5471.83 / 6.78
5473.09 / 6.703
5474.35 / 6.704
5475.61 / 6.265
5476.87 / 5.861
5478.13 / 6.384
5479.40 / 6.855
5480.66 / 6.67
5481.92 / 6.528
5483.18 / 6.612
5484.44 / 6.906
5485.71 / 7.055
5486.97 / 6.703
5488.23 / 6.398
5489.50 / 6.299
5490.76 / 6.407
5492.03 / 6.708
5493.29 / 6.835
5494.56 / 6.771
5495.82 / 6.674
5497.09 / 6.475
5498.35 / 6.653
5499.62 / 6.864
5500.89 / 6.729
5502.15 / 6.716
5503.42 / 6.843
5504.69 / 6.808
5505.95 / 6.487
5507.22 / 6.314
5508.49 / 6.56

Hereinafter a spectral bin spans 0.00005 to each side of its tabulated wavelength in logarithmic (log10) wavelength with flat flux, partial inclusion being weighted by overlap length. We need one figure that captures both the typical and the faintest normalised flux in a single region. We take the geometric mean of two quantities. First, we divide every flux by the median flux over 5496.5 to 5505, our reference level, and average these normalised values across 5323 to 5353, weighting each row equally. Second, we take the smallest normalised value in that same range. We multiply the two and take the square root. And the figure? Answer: 0.818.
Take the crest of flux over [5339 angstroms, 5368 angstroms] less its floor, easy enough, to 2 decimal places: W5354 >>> 1.56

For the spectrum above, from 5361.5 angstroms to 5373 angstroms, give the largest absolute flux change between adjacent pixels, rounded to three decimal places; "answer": 0.760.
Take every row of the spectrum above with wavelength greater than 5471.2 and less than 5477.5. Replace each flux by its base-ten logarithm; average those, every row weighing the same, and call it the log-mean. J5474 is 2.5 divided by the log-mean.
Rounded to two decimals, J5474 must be 3.09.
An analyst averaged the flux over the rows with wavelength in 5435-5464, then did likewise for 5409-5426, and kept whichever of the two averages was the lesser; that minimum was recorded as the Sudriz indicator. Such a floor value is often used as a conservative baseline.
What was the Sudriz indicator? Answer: 6.55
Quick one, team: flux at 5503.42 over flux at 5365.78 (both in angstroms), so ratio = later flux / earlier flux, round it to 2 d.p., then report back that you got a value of 1.04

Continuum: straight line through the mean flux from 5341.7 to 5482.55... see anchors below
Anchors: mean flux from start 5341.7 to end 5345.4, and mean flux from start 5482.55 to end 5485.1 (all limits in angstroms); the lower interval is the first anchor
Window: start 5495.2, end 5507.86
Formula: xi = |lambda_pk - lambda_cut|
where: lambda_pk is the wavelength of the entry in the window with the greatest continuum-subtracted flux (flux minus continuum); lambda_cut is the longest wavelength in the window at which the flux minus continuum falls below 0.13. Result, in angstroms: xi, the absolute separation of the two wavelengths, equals 7.6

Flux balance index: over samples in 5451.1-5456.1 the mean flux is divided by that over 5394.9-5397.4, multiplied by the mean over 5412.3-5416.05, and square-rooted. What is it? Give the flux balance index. 2.60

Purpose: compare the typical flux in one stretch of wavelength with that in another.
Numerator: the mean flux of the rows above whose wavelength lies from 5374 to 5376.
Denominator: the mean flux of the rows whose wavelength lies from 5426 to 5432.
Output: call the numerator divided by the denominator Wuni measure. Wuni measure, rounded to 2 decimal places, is 1.08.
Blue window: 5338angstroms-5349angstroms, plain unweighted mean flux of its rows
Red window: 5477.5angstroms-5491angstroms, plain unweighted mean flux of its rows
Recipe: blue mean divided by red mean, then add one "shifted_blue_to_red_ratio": 1.96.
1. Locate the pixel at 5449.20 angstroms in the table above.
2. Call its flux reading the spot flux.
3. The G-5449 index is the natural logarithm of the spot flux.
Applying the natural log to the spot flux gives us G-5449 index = 1.92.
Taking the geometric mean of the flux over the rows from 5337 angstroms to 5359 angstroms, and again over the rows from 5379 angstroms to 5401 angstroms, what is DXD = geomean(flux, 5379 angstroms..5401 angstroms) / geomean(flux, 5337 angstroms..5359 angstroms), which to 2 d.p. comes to 0.95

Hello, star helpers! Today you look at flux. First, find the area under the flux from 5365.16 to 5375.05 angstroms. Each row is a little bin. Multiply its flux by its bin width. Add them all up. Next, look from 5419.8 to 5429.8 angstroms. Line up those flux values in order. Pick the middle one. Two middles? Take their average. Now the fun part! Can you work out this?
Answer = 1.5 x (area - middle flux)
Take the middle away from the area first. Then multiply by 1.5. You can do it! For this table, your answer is 83.7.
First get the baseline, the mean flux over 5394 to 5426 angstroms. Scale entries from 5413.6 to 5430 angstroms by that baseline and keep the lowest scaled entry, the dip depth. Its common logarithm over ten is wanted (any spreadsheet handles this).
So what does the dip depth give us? -0.0020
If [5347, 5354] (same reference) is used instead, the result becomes 0.0019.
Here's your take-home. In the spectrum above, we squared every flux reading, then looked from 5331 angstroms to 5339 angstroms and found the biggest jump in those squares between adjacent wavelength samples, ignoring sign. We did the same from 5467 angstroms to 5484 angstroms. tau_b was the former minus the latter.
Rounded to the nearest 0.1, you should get -2.3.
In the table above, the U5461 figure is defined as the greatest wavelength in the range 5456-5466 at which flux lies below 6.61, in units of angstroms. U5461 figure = 5465.53 angstroms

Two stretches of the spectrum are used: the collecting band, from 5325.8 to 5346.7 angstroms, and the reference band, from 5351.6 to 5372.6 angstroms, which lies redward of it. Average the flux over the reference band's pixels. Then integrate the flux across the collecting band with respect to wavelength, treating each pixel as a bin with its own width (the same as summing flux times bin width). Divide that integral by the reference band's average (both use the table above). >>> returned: 19.3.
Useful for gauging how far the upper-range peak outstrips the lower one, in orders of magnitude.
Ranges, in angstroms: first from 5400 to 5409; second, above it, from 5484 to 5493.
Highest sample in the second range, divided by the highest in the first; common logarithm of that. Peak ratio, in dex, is 0.054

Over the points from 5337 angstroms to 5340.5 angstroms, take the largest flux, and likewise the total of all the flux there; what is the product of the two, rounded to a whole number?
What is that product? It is 129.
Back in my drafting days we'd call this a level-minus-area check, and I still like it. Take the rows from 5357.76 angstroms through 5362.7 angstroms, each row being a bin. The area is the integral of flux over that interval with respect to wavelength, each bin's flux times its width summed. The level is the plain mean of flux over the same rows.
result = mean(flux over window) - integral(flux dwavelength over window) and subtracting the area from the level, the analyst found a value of -28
